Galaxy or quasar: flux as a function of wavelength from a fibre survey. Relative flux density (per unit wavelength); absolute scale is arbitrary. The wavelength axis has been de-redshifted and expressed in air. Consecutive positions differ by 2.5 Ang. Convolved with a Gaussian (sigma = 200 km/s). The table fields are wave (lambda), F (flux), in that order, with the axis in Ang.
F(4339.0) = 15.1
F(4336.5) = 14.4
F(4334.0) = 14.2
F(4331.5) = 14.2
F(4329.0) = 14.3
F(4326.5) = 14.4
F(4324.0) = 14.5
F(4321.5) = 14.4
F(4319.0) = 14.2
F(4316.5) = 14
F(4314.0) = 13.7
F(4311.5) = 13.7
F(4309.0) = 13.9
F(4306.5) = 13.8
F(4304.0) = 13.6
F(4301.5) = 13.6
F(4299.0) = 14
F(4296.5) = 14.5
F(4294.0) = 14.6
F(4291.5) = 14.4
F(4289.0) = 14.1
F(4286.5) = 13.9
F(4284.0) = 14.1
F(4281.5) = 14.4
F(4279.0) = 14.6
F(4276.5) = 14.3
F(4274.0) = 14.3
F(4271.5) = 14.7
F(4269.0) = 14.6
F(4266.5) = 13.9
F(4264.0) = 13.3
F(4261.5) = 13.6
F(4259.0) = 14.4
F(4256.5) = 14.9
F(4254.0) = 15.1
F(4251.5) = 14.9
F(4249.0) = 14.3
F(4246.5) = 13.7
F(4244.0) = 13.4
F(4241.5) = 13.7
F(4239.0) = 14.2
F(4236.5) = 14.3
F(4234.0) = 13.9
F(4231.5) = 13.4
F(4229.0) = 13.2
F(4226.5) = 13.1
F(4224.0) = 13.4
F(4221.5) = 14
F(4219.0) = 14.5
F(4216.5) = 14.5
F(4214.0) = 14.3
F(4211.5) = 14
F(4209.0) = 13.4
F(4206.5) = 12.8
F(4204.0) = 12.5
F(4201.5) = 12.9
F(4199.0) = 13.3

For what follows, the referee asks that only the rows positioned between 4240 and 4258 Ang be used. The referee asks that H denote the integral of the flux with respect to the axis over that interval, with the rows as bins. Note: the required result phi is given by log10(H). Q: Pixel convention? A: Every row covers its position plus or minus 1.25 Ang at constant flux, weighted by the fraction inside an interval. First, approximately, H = 257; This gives 2.41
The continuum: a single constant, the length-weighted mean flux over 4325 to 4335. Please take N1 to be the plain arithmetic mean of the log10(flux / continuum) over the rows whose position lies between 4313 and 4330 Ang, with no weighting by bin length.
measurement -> -0.002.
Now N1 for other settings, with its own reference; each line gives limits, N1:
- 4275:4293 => -0.001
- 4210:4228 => -0.010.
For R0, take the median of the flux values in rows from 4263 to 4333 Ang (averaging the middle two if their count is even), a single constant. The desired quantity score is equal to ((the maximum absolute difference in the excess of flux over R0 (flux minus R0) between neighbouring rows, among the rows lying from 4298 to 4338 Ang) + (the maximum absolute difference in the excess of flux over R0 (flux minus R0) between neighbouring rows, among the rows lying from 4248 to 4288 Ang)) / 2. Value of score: 0.600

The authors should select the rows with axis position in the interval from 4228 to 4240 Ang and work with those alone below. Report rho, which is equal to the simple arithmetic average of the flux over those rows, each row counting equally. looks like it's 13.8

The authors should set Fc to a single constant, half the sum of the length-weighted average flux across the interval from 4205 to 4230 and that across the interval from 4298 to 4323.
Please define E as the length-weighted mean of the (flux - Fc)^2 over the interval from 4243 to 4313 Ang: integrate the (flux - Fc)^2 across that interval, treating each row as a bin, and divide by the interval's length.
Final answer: 0.35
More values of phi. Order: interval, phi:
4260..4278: 2.40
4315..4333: 2.41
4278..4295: 2.39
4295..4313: 2.40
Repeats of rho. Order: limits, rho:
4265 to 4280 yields 14.4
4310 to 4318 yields 13.8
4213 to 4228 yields 14.0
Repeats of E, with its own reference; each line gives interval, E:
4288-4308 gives 0.21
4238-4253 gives 0.32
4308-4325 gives 0.15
